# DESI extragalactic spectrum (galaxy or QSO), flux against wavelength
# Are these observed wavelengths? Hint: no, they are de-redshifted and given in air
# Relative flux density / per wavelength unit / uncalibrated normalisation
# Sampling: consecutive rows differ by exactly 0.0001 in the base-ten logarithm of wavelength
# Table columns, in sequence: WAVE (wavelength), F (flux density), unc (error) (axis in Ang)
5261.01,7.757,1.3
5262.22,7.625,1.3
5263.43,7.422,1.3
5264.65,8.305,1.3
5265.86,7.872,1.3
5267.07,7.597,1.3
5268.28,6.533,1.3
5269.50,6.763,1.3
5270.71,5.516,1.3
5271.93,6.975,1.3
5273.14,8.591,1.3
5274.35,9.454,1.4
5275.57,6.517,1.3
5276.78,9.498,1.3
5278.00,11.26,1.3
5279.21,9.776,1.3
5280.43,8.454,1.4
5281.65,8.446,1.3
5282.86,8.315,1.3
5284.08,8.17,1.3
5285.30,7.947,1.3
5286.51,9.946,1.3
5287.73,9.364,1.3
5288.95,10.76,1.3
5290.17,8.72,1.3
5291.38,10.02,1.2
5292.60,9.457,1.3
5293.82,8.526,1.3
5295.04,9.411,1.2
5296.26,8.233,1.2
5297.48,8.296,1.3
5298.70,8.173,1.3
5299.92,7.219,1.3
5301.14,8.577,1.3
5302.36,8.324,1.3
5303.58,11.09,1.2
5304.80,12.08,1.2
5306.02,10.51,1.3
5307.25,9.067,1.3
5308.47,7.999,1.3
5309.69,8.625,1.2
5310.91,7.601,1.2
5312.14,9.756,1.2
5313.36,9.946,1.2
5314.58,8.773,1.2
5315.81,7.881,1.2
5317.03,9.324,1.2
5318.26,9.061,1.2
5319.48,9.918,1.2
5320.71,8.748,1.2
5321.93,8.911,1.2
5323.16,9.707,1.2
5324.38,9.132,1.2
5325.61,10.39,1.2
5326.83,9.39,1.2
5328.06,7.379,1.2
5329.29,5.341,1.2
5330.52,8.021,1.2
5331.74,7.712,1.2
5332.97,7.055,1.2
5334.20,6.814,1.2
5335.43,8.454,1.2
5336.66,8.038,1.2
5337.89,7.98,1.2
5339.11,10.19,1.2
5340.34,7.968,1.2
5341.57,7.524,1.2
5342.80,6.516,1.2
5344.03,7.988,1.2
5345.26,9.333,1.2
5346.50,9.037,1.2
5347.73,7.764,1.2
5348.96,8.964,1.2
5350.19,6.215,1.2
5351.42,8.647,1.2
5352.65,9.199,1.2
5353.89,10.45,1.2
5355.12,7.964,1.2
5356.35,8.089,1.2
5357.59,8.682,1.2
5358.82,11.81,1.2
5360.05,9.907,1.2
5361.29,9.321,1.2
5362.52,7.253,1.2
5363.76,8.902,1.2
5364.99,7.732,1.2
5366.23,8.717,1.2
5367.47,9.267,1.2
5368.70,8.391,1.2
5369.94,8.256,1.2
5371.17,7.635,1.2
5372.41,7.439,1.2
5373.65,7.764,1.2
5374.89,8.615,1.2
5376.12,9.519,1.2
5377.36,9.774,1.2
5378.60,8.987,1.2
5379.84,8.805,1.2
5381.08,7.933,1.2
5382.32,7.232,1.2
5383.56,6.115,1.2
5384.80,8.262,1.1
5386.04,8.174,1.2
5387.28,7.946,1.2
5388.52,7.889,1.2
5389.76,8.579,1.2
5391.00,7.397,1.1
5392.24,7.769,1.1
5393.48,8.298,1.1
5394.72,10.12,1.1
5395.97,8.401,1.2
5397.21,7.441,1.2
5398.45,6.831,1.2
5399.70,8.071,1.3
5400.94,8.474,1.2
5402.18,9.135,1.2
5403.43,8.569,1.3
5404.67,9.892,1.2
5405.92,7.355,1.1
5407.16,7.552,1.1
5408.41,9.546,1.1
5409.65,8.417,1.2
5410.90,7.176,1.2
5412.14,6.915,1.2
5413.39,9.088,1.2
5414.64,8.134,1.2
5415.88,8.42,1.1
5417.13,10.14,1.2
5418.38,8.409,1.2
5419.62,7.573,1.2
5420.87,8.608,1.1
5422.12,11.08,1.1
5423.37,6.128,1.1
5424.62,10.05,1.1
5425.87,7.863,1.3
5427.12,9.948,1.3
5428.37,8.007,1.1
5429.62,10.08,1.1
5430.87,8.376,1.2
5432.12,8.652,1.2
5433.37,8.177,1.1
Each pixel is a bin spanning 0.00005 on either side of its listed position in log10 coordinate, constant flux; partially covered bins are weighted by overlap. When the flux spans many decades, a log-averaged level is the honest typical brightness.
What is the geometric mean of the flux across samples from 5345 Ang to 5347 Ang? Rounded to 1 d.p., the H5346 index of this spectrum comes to 9.2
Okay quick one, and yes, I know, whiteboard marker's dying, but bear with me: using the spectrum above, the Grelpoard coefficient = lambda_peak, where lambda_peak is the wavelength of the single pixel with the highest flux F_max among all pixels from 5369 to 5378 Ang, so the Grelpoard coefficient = 5377.36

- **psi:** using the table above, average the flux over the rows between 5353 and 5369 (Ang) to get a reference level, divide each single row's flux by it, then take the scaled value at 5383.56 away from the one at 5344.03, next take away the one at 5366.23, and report -0.76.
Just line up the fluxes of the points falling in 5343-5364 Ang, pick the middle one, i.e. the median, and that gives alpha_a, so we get 8.90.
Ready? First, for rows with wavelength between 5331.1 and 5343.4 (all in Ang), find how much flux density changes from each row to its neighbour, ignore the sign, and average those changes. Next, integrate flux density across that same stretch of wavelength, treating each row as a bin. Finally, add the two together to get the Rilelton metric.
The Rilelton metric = 97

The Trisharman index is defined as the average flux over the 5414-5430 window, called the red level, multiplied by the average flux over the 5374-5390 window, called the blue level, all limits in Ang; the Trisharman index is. 73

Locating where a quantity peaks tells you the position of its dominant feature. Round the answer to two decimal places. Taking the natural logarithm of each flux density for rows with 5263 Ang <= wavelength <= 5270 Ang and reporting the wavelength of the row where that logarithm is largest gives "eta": 5264.65 Ang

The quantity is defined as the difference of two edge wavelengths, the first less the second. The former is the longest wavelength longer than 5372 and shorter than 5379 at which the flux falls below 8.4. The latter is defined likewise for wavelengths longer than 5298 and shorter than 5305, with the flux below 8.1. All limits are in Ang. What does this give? 73.7 Ang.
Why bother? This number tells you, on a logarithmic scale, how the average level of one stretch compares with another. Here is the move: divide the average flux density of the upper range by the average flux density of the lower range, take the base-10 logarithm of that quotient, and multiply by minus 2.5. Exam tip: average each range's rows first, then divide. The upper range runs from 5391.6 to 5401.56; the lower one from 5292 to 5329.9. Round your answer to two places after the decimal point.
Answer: 0.10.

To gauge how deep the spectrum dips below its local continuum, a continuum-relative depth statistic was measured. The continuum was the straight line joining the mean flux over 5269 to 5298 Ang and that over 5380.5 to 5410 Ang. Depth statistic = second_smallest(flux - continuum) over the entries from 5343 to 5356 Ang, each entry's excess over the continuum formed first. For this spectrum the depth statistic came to -0.6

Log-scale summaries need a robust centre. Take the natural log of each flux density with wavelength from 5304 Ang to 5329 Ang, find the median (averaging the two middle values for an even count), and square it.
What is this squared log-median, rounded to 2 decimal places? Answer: 4.88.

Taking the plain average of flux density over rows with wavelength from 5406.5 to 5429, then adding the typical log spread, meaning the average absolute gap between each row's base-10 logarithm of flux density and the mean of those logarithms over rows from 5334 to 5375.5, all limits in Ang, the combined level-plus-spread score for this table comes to 8.5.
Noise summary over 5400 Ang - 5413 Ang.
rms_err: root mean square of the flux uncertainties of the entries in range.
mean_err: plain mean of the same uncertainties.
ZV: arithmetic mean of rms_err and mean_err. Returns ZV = 1.18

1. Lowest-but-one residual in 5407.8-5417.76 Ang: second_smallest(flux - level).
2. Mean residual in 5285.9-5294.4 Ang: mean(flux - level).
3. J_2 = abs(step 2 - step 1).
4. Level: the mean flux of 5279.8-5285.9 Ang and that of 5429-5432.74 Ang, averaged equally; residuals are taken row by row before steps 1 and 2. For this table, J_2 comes 2.4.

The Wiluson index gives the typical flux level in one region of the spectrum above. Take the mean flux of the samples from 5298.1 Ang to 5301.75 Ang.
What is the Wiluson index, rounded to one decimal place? 8.0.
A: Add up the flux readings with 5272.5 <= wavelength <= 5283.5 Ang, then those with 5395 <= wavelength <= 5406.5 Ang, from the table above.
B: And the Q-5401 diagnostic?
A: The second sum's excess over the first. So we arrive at -6.1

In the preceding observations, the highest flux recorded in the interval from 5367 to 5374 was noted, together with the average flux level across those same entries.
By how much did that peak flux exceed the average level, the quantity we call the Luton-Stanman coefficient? 1.1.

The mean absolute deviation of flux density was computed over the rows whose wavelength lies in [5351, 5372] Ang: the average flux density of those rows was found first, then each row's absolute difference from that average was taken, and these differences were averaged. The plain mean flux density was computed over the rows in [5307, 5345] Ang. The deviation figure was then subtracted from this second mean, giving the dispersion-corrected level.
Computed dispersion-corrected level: 7.6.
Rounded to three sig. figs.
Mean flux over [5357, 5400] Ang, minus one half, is 7.88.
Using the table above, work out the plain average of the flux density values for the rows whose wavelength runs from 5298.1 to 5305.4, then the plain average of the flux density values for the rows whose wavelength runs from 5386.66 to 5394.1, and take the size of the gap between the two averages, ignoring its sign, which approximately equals 1.26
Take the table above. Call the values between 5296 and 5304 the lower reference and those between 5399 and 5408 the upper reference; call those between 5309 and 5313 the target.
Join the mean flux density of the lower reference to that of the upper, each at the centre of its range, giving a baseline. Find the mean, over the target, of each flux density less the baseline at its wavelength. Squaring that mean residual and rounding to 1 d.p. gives 0.0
